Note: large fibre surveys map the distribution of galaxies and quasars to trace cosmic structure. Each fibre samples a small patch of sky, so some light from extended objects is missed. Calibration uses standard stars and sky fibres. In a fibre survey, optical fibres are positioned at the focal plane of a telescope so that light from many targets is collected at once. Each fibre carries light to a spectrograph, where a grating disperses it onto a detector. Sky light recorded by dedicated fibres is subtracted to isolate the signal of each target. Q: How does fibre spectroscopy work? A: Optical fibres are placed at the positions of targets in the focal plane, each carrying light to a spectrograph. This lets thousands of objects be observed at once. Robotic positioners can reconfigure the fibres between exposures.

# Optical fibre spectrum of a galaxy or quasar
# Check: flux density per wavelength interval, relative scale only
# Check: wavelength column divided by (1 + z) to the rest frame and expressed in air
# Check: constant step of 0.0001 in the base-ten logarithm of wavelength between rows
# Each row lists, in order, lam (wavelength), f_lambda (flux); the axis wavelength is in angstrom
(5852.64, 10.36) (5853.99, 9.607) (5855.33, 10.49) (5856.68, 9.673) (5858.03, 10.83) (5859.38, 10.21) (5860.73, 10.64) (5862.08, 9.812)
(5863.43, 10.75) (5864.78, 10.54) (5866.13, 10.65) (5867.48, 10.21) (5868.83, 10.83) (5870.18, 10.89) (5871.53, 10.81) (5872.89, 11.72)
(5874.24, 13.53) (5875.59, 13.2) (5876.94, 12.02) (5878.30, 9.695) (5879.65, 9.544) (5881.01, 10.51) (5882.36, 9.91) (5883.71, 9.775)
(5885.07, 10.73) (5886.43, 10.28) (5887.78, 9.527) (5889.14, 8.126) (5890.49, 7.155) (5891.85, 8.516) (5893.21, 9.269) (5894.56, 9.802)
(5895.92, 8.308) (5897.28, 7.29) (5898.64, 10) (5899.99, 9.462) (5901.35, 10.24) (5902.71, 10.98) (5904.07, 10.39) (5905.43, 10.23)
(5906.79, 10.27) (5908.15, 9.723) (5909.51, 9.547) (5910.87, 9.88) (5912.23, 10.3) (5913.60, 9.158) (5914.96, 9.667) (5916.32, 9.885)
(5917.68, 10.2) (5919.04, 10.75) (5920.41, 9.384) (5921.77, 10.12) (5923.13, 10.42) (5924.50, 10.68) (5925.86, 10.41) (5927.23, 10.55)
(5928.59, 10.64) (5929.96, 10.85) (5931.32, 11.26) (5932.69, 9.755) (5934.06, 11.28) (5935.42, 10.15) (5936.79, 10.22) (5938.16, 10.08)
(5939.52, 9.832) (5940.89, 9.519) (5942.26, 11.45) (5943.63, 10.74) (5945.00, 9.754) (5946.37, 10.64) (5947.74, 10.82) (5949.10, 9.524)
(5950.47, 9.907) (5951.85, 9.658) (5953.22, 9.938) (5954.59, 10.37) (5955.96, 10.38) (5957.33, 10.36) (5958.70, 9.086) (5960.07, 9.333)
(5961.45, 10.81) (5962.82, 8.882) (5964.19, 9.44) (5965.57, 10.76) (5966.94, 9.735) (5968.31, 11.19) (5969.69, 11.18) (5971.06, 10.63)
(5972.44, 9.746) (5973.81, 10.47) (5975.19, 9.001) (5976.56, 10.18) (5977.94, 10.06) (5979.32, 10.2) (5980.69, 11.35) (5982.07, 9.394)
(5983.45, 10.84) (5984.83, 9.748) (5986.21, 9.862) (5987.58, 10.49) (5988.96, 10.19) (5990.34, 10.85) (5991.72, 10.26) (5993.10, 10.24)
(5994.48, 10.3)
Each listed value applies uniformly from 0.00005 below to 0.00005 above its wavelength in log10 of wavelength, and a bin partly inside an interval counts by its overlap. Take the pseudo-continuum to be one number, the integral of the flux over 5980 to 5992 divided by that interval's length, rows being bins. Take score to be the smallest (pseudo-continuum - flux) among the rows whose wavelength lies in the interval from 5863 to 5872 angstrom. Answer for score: -0.6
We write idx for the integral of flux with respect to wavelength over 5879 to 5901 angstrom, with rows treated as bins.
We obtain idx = 204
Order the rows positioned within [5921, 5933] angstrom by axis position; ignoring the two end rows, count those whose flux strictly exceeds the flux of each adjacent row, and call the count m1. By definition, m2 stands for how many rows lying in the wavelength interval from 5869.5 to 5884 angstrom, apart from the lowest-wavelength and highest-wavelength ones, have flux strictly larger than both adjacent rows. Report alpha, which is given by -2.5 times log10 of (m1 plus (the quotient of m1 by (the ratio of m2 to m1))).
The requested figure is -1.51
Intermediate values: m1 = 2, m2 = 2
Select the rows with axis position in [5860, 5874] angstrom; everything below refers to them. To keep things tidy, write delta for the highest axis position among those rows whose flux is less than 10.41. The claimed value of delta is 5867.48 angstrom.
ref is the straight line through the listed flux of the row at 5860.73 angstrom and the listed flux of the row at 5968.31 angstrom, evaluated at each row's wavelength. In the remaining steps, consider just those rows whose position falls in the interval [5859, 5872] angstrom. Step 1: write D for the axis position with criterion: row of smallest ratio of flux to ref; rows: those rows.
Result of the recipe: 5862.08 angstrom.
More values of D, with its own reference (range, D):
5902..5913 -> 5909.51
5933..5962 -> 5958.70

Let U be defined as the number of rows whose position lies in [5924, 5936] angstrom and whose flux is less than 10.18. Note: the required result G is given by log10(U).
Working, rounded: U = 2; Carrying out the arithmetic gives 0.30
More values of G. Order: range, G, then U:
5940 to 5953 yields 0.70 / 5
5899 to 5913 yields 0.60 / 4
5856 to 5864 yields 0.30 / 2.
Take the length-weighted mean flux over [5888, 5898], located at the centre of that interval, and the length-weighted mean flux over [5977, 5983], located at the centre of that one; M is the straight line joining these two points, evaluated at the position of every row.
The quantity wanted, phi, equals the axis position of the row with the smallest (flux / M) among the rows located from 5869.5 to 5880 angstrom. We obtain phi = 5879.65 angstrom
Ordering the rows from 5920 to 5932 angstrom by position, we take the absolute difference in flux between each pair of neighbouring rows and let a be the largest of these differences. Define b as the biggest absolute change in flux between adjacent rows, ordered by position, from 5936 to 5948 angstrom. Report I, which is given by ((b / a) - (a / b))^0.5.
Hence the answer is 1.5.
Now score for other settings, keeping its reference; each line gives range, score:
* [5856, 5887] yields -3.2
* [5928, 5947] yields -1.1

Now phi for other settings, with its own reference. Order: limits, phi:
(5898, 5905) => 5899.99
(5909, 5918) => 5913.60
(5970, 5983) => 5975.19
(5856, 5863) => 5862.08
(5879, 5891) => 5890.49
